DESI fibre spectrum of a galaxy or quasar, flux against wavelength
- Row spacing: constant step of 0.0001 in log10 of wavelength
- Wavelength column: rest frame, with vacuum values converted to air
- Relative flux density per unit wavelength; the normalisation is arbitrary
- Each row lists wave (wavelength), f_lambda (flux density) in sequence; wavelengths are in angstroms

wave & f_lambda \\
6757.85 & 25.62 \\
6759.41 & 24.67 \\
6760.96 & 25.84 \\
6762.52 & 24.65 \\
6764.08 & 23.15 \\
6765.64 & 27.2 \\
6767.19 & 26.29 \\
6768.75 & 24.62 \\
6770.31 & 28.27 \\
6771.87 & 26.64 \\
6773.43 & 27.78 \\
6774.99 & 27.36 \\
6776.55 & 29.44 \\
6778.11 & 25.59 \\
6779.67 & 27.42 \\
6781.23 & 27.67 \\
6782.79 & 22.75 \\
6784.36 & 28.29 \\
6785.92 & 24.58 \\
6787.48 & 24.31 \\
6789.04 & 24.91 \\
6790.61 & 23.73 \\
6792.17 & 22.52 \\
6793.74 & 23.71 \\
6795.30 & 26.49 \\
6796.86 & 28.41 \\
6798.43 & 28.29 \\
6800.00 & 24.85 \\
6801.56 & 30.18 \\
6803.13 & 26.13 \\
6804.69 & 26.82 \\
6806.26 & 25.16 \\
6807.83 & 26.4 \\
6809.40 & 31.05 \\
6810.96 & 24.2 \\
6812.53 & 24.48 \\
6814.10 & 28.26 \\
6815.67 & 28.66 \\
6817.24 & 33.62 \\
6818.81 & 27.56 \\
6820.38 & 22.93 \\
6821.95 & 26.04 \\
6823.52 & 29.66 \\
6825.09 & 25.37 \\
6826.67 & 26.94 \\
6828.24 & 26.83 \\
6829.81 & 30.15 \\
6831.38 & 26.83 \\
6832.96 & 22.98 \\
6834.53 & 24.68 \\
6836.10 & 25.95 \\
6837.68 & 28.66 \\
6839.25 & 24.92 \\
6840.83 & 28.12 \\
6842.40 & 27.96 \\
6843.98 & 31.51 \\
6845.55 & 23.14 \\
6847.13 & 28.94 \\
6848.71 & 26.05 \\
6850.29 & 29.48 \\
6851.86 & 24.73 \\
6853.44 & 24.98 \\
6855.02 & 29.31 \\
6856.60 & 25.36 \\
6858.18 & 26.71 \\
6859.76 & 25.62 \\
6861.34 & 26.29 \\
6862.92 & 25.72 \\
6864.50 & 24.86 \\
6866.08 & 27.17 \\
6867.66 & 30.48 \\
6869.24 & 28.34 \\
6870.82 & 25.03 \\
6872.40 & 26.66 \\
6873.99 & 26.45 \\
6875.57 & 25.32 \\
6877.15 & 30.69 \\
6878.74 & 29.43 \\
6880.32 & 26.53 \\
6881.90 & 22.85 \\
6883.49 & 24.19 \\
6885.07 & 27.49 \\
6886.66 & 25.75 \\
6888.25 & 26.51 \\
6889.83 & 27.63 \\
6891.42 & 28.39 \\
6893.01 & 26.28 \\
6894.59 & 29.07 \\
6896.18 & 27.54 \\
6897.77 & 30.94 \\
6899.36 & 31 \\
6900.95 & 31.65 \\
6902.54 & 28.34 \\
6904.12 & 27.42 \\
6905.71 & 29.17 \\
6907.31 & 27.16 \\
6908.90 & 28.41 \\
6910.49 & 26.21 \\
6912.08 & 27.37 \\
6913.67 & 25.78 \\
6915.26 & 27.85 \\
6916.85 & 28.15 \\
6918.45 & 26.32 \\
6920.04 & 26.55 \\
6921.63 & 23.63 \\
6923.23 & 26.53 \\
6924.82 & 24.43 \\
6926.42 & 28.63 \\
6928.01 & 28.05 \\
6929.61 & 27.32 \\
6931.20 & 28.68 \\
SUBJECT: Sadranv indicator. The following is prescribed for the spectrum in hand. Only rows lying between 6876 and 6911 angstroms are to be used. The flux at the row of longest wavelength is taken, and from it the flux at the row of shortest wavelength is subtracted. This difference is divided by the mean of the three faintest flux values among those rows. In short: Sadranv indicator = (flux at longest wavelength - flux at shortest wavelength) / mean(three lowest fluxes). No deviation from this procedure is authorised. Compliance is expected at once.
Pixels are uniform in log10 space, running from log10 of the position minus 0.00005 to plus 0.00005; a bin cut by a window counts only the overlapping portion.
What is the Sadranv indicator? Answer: -0.18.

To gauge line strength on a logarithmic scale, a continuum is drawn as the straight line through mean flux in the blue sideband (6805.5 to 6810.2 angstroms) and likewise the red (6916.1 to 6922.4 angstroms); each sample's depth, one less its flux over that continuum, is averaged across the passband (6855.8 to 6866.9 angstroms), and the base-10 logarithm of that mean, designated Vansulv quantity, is -1.5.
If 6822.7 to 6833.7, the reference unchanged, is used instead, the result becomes -1.9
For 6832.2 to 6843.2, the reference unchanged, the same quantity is -1.4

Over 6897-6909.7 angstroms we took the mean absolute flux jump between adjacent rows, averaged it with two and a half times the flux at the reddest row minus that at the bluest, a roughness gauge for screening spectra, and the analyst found -2.5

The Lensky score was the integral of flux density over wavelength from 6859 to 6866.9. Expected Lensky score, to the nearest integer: 205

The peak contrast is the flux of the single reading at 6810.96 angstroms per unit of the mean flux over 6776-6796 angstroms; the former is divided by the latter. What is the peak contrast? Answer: 0.95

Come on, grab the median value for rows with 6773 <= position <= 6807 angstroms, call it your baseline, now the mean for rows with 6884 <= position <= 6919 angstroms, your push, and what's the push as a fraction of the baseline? 1.06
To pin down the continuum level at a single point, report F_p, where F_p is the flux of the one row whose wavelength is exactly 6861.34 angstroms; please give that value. 26.29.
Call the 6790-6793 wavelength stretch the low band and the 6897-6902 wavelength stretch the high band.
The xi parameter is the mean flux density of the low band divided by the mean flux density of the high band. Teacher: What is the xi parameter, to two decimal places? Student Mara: 0.74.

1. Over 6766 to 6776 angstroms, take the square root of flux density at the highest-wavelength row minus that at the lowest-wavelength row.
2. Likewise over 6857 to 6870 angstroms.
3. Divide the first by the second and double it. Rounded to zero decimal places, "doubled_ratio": 1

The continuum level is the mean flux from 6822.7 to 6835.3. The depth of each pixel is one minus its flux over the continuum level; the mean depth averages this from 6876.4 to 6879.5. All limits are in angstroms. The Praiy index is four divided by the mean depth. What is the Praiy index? -32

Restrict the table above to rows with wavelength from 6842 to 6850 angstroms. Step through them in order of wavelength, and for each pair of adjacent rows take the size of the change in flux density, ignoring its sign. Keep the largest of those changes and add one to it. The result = 9.4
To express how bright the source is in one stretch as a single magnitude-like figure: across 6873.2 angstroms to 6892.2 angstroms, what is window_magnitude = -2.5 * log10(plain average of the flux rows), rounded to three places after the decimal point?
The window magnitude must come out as -3.569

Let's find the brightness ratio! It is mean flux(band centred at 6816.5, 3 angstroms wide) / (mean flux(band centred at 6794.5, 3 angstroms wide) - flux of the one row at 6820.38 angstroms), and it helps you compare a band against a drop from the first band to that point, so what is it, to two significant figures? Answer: 14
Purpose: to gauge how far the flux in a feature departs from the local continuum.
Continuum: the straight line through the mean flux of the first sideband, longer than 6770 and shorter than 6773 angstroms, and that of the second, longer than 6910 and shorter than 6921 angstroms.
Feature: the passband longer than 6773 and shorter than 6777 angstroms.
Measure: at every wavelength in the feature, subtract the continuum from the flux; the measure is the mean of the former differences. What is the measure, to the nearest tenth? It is 0.8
